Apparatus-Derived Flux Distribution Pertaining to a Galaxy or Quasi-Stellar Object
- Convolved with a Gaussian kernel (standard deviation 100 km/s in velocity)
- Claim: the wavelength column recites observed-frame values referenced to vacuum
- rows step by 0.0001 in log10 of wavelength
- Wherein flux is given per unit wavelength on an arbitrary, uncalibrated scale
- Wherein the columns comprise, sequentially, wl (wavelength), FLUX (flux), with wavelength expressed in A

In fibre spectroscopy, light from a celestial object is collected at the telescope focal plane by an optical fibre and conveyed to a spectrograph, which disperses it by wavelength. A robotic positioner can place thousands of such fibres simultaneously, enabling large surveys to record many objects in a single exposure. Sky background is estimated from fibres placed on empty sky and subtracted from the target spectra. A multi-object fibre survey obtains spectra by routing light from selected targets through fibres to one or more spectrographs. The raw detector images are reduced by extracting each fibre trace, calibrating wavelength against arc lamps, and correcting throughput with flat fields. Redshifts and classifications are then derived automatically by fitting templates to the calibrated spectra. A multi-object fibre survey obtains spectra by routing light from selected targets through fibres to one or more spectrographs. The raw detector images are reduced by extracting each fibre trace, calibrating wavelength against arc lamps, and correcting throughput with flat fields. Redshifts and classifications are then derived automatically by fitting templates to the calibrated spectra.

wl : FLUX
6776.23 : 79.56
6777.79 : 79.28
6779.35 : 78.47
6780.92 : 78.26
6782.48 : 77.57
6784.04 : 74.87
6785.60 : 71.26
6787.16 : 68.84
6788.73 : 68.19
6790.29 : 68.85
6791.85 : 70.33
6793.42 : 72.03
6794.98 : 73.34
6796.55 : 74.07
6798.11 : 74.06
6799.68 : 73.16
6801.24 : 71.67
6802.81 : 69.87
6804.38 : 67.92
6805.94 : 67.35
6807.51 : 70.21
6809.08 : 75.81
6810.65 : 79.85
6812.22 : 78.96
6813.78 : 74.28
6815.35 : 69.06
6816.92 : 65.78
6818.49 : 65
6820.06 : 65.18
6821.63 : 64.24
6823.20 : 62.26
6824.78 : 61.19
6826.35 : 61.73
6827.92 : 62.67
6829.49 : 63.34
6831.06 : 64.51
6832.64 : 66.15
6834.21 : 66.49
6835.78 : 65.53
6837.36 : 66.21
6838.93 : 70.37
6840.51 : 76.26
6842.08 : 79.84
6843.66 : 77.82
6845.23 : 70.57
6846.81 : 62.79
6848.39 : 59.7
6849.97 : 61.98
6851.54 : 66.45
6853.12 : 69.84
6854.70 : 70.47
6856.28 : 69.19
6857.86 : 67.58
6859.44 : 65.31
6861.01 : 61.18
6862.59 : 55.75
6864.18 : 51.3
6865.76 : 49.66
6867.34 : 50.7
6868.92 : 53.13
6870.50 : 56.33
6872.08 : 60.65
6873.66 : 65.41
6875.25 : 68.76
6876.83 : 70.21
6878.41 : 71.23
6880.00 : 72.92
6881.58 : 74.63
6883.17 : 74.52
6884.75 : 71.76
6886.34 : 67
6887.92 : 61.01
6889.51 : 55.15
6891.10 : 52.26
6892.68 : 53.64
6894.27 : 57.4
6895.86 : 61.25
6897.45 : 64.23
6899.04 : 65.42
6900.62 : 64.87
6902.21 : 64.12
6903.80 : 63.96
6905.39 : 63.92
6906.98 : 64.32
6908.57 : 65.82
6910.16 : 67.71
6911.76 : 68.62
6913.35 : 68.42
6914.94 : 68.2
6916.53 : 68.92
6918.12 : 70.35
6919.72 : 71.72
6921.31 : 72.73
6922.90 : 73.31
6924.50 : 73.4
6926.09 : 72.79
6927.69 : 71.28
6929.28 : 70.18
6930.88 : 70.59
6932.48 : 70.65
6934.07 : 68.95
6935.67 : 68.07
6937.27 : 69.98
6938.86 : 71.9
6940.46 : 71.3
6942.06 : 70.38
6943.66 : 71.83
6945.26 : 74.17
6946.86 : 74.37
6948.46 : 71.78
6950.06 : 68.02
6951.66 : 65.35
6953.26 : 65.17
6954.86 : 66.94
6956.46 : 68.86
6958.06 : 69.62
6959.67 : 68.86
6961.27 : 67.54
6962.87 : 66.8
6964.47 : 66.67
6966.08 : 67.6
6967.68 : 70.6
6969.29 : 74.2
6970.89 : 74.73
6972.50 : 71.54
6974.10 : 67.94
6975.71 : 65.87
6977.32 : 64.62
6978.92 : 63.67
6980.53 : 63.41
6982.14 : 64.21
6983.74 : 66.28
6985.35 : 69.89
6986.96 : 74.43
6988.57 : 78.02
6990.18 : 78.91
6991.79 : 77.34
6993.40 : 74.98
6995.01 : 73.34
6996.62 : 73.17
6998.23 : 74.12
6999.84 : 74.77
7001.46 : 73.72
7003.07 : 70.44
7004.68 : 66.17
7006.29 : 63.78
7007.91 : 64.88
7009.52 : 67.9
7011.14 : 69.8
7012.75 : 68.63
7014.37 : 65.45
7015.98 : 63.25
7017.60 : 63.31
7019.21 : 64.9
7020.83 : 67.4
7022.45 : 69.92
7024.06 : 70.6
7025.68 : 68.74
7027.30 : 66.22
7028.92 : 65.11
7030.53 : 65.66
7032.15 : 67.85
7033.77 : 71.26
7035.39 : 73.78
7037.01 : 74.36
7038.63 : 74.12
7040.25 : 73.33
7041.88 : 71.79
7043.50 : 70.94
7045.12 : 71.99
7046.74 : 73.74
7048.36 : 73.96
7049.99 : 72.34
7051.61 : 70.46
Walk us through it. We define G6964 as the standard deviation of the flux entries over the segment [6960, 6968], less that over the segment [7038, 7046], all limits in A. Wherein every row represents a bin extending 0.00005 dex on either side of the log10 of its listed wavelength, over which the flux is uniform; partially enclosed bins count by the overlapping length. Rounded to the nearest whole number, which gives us 0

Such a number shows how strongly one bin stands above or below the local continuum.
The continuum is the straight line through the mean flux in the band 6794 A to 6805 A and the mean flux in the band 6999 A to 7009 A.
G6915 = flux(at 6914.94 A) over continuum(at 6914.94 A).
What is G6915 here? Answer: 0.97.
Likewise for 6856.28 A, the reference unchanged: 0.97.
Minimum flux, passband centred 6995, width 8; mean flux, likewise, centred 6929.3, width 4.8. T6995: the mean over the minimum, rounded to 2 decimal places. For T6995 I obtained 0.97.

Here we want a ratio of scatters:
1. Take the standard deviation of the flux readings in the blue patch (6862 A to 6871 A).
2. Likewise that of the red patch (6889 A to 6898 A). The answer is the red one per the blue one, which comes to 1.7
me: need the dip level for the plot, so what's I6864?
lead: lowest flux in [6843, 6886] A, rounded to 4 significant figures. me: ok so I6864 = 49.66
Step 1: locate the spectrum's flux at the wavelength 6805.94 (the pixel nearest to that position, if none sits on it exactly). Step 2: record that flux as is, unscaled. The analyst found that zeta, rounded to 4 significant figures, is 67.35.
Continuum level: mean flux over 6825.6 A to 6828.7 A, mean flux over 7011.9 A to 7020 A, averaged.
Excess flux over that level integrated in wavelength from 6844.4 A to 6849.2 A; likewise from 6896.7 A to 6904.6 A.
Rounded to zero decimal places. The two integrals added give 10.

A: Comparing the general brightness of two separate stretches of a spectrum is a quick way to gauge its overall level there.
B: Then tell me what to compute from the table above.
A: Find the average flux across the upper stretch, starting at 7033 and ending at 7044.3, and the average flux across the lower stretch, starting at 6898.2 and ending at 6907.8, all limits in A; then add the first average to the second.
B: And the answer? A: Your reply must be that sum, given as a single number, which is 137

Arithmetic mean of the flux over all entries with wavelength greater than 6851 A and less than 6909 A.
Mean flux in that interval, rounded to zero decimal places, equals 63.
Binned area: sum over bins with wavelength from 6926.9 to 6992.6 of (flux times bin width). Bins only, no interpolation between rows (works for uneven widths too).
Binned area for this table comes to 4587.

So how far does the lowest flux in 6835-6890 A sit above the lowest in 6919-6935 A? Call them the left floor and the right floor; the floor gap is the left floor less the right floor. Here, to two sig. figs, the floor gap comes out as -19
